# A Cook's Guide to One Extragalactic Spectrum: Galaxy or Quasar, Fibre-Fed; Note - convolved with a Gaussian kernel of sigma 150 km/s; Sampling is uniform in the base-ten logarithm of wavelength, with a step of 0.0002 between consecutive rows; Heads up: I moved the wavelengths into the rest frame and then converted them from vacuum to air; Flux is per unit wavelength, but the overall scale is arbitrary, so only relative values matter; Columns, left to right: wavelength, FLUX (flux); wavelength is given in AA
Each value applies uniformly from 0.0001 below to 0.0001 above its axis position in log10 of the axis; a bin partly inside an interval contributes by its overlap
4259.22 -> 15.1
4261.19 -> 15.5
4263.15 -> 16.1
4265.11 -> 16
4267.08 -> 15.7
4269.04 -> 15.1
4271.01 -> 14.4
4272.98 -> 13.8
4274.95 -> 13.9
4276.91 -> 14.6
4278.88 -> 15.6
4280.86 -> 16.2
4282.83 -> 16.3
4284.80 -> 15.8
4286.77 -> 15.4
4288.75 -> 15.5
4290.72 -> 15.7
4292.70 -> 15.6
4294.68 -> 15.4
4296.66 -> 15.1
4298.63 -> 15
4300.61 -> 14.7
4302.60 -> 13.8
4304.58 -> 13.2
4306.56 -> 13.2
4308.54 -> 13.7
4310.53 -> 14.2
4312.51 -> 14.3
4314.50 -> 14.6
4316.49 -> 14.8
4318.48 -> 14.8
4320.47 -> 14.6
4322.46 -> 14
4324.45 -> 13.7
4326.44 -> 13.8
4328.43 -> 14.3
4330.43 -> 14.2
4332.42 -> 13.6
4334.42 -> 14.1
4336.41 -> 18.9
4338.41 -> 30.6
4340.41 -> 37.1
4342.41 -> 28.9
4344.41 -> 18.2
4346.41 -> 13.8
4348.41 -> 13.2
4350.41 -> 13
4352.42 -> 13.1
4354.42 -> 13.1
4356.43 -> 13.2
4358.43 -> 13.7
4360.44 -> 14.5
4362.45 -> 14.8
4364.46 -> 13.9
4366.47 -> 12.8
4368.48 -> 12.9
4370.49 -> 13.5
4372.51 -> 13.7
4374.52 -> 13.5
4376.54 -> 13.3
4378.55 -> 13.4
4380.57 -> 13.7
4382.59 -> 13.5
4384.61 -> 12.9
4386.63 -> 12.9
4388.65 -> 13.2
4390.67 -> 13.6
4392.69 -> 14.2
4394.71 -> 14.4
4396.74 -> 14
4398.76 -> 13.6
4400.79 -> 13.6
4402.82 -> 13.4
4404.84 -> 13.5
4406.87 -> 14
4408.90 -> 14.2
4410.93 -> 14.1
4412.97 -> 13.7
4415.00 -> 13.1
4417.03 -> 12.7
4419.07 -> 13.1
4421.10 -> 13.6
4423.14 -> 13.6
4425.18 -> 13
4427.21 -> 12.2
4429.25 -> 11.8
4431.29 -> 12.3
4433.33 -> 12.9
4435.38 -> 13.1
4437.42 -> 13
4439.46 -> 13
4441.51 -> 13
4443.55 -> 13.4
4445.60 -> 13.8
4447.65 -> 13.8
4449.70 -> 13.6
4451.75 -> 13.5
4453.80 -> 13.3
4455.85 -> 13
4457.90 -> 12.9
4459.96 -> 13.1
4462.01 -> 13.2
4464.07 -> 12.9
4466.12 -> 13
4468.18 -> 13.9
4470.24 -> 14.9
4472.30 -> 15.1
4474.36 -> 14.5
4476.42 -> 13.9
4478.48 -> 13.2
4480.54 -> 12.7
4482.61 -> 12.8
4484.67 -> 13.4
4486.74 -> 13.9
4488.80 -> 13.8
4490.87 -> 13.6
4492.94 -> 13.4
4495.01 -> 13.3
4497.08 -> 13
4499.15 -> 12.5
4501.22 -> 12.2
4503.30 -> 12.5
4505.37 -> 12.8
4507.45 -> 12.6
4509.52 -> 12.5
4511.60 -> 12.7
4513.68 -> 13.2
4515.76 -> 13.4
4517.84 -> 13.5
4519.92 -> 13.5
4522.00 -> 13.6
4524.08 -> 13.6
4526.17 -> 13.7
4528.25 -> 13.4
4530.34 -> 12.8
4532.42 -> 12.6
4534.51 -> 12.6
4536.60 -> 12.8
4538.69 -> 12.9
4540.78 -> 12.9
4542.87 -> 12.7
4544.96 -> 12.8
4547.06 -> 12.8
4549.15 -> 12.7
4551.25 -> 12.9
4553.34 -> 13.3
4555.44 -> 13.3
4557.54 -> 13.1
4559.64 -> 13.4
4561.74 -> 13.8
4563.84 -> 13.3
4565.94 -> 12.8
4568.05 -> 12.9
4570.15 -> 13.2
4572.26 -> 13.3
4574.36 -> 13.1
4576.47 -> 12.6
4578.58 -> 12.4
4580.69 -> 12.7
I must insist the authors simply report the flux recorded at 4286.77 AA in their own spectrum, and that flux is 15.4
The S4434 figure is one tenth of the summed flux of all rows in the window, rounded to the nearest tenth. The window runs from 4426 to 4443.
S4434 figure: 10.1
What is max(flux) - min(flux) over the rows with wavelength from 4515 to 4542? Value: 1.1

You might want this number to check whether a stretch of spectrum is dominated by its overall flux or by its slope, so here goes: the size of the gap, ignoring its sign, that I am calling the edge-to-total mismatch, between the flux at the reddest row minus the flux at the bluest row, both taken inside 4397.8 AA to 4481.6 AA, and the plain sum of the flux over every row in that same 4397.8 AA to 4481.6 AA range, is 549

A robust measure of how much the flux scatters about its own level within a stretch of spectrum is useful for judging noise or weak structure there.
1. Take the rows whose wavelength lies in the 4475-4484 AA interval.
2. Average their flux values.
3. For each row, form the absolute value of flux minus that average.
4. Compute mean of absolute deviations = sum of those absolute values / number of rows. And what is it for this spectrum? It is 0.40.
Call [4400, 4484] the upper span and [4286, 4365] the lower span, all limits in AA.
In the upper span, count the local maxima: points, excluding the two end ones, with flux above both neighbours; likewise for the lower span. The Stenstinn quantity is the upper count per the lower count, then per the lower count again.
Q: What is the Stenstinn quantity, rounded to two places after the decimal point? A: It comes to 0.25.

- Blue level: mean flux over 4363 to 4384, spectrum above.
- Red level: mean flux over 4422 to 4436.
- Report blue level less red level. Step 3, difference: 0.7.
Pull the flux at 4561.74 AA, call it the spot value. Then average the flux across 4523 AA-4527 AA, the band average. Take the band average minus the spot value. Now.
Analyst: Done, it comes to -0.2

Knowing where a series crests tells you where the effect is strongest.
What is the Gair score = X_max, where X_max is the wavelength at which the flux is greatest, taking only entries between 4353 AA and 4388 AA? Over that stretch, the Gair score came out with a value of 4362.45 AA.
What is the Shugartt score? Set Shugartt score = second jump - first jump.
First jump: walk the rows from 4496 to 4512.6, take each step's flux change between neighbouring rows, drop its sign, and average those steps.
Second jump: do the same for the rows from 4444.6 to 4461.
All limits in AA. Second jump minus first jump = -0.114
